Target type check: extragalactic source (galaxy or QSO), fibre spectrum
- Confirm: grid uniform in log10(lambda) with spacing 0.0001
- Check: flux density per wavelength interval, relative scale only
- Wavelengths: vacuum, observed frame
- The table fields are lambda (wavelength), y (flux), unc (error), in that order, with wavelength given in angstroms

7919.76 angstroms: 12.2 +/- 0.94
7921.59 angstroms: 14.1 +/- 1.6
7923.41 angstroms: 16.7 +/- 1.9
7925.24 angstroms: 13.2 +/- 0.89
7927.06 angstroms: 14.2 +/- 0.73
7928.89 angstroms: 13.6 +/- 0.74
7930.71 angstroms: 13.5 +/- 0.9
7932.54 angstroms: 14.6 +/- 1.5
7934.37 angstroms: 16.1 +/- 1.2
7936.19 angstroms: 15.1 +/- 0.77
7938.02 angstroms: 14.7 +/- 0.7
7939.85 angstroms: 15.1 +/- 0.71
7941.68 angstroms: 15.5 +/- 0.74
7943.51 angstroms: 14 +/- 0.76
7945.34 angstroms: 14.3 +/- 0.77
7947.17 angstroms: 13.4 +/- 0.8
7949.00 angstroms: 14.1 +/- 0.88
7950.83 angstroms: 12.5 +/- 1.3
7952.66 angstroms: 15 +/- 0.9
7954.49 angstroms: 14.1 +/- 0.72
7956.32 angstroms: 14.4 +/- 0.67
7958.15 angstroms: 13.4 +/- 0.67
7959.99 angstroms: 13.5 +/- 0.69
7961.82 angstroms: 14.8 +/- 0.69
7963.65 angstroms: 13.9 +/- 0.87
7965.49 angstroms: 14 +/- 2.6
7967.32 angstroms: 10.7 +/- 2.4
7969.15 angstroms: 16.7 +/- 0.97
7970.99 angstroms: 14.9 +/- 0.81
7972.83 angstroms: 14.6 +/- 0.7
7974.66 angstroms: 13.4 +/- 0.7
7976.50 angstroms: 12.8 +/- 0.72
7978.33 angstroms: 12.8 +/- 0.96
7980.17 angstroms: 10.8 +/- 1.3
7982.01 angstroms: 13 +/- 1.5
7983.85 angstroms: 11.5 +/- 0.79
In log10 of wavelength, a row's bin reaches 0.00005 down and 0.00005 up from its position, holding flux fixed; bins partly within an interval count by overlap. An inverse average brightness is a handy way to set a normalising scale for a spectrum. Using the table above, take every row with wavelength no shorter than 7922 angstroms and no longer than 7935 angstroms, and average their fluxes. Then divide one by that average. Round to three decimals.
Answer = 0.069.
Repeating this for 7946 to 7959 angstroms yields 0.072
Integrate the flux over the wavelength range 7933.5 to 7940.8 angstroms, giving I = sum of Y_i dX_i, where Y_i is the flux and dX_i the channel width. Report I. 111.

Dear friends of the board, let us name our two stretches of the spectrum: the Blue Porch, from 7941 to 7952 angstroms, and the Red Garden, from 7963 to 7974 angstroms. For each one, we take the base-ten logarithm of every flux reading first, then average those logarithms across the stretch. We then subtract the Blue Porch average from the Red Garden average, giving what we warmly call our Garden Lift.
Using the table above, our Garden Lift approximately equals 0.002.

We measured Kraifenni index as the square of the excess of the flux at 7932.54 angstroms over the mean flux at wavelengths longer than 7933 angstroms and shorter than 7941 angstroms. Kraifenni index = 0.4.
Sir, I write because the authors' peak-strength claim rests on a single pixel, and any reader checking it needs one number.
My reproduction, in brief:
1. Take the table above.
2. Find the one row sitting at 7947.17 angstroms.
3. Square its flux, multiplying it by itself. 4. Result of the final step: 180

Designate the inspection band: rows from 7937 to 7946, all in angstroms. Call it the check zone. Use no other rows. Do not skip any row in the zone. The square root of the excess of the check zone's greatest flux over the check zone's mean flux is 0.88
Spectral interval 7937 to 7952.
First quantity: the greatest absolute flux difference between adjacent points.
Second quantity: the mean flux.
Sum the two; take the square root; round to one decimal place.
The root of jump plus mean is 4.0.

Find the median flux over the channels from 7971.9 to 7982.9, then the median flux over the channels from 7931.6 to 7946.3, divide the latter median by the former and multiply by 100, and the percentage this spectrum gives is 116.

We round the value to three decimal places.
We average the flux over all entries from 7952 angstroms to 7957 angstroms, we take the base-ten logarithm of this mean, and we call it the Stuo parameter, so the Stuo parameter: 1.161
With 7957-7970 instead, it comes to 1.142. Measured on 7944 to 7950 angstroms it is 1.144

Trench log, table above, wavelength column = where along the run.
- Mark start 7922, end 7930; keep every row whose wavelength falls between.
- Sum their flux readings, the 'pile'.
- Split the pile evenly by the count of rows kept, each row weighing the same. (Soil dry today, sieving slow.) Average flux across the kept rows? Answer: 14.4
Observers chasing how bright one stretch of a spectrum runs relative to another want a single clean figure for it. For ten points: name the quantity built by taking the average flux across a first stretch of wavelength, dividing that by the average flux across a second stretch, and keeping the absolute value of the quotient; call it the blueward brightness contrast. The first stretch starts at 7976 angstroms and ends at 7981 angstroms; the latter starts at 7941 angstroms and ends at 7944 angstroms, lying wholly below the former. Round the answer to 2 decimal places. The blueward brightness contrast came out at 0.82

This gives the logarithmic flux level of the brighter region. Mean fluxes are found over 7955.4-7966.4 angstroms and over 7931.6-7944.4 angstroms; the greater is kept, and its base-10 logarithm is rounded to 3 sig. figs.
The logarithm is 1.18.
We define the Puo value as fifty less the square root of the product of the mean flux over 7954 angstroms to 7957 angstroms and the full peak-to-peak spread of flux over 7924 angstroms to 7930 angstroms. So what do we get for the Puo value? 46.2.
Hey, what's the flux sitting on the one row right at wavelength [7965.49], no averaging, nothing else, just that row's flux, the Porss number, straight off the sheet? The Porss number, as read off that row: 14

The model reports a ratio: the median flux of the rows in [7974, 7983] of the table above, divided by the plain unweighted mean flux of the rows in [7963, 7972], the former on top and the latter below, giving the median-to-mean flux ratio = 0.91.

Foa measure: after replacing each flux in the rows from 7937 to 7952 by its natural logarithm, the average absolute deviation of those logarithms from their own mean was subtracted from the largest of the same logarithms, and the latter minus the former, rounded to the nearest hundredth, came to 2.69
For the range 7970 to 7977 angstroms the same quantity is 2.64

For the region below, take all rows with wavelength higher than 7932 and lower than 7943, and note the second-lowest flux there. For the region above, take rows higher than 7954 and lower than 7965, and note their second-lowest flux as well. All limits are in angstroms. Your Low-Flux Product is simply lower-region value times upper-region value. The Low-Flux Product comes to 198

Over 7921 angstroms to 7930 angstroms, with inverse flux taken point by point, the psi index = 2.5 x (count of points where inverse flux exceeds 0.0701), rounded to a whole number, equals 10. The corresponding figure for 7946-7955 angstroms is 10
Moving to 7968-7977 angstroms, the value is 5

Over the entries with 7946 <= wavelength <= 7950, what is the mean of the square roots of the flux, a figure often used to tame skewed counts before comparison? 3.71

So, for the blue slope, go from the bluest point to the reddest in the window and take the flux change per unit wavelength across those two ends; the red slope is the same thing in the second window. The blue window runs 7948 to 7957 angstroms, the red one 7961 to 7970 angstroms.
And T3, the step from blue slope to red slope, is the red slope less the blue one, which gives 0.22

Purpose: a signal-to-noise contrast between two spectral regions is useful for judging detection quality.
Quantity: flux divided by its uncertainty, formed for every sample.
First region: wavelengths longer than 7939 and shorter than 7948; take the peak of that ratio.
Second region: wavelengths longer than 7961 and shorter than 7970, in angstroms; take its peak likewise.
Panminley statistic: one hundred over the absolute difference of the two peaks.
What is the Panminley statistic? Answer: 550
